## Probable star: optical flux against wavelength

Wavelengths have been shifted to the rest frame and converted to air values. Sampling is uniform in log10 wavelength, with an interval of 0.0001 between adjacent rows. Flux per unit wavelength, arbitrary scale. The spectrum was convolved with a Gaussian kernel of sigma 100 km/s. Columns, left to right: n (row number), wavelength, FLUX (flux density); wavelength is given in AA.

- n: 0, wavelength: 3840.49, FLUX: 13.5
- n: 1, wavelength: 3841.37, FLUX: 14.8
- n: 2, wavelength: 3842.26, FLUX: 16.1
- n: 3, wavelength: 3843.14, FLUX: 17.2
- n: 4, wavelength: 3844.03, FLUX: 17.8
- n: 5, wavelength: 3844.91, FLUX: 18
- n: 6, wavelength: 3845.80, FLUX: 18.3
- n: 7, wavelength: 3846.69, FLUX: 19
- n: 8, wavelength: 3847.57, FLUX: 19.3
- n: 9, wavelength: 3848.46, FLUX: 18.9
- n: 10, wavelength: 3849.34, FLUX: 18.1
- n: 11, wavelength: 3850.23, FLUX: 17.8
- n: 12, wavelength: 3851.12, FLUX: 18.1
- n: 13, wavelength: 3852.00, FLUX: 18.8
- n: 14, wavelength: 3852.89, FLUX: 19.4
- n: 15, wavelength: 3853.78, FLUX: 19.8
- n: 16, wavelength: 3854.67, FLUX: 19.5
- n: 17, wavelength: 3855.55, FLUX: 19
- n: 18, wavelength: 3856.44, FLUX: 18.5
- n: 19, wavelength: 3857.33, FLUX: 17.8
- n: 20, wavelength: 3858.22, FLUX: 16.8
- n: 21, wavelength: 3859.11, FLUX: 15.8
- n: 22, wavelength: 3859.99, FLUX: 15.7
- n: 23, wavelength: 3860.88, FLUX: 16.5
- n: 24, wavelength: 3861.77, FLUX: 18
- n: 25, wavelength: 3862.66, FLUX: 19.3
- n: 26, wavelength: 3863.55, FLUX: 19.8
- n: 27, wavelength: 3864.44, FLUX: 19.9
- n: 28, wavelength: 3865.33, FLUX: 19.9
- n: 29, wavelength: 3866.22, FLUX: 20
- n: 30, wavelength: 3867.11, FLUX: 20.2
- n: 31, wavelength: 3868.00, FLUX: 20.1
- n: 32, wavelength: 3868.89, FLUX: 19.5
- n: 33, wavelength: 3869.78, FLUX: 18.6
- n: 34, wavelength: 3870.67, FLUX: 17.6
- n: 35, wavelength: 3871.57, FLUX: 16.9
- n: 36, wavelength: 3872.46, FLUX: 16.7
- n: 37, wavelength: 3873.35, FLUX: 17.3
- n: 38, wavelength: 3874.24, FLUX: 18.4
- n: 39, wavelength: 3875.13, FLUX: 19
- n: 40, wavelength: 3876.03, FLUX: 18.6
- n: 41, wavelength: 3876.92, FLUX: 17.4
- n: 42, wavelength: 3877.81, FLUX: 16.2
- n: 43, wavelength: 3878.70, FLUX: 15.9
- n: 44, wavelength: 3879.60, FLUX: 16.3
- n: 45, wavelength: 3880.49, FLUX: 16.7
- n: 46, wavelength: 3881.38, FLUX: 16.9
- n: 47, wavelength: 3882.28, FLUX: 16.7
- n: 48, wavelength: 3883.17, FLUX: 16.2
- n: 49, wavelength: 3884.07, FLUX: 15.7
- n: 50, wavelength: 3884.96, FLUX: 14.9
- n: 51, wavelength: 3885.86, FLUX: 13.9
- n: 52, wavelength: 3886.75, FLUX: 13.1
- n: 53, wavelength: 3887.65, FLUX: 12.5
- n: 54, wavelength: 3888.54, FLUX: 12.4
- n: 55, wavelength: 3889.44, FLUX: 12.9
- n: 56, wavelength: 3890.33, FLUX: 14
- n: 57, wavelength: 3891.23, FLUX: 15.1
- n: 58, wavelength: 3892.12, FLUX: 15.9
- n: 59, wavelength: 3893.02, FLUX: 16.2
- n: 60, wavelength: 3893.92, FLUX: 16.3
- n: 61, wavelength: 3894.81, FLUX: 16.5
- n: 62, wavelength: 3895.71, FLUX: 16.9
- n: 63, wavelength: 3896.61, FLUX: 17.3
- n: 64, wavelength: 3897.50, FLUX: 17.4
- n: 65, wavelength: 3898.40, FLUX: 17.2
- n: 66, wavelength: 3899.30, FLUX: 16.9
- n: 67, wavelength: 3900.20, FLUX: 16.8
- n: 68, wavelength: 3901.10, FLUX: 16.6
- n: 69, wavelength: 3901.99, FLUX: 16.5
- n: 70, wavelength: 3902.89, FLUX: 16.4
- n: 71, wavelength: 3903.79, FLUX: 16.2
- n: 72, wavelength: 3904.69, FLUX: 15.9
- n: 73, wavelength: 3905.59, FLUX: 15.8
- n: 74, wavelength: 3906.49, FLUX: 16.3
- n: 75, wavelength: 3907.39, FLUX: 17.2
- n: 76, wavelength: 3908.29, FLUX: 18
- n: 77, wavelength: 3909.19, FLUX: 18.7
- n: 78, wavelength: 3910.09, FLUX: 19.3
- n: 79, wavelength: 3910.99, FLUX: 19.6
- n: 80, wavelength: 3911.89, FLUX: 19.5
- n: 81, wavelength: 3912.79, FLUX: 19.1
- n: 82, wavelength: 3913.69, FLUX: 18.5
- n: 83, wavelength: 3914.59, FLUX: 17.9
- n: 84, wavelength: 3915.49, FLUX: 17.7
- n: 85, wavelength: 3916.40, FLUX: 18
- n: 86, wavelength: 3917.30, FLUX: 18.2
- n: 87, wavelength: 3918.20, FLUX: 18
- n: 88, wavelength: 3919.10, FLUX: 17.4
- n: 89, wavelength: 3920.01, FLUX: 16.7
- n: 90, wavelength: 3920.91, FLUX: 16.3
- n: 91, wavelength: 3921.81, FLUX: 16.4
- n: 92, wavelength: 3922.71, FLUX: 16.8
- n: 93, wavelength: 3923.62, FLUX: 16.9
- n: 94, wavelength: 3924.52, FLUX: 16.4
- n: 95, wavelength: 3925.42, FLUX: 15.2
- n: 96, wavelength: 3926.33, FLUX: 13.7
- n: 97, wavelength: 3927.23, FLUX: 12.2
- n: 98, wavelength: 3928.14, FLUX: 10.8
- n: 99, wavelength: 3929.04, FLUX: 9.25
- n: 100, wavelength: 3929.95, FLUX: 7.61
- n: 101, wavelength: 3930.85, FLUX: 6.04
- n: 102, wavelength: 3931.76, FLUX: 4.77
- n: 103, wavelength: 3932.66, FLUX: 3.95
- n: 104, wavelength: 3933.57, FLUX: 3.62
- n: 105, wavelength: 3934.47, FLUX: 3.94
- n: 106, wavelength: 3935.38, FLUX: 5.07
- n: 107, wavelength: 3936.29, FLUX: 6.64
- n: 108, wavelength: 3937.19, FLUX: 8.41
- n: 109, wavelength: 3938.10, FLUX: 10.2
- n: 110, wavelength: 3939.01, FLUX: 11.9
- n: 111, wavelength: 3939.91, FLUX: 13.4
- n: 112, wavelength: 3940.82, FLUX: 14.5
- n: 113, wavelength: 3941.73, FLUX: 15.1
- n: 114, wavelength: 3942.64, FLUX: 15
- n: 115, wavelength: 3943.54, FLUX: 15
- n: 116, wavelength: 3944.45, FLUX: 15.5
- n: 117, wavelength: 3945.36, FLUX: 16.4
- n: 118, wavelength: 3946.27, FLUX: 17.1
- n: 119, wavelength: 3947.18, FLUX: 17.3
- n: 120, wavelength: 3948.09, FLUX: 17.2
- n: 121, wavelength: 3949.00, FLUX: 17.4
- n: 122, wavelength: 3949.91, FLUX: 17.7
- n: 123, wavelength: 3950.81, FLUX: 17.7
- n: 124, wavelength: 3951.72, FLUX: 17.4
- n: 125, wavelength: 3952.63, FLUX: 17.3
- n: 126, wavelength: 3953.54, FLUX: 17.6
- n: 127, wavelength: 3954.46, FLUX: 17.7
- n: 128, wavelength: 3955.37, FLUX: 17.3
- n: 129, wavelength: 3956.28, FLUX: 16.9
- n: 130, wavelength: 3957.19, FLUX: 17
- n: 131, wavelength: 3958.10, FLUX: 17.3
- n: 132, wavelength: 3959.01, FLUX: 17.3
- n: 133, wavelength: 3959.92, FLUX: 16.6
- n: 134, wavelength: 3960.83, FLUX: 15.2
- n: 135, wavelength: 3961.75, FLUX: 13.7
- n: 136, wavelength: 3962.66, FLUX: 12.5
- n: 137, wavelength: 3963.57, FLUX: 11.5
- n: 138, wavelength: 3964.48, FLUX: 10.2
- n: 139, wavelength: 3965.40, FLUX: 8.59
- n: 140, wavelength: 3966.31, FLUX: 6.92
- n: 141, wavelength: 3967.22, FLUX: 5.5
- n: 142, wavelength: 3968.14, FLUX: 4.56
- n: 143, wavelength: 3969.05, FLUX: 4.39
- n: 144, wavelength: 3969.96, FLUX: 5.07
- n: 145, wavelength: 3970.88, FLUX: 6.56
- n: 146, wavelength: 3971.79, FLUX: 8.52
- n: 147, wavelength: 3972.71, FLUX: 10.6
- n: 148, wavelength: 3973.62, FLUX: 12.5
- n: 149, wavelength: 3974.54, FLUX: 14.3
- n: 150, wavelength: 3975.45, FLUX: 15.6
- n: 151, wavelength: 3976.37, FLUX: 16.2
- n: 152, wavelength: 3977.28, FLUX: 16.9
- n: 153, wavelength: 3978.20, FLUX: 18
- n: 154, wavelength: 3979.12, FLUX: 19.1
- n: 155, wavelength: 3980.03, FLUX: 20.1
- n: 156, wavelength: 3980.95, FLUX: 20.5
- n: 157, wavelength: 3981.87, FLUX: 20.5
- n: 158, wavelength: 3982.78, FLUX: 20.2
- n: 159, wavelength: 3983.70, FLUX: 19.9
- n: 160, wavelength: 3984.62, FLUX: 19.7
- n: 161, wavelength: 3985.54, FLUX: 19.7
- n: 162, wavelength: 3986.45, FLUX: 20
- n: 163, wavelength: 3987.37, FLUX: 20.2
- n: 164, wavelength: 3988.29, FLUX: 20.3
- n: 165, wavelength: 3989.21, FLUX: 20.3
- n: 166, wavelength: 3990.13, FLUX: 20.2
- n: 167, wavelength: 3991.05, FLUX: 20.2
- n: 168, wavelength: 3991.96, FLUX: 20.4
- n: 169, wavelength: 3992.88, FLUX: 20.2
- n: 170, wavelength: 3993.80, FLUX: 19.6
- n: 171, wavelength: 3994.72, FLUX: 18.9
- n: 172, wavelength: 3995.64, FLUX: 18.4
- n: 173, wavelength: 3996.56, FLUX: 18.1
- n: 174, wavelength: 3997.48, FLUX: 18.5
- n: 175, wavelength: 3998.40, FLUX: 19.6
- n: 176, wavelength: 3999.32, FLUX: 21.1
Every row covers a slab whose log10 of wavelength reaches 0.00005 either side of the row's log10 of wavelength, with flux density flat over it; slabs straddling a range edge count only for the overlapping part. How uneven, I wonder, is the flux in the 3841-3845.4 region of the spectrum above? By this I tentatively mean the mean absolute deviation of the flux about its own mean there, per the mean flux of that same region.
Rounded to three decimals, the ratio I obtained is 0.063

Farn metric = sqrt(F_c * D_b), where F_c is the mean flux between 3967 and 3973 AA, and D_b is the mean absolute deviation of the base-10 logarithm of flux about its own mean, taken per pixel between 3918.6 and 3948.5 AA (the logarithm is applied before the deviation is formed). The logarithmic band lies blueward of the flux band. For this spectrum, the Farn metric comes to 1.1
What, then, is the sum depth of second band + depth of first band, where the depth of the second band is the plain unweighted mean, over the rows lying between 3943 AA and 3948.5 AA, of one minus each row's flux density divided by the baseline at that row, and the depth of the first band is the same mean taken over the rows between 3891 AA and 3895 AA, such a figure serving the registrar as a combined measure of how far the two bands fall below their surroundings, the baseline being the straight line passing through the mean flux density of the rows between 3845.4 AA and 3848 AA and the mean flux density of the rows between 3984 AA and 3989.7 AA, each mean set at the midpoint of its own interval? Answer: 0.34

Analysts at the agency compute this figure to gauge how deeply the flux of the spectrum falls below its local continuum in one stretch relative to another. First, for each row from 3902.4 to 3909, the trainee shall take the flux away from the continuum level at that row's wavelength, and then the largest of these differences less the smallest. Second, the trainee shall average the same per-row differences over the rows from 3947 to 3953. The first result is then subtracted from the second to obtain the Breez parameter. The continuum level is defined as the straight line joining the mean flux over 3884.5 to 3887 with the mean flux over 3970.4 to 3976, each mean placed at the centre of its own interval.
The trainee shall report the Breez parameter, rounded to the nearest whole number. -8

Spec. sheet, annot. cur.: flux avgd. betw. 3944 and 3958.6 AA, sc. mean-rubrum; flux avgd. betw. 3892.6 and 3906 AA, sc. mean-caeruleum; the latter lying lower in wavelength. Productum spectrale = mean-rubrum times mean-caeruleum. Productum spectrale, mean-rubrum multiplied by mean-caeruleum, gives 285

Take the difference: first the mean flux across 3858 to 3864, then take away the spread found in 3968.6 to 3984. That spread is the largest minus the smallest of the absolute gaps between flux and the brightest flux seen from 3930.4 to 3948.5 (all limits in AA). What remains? 4.9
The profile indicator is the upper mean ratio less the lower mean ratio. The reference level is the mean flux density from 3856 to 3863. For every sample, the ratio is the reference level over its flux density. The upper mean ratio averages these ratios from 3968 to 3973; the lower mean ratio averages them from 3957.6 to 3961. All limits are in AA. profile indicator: 1.9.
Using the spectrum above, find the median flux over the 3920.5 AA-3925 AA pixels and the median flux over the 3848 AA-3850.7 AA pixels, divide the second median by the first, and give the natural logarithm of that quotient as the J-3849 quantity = 0.10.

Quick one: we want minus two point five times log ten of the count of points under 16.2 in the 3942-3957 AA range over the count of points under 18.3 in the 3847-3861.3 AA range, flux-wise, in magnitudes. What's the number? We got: 1.1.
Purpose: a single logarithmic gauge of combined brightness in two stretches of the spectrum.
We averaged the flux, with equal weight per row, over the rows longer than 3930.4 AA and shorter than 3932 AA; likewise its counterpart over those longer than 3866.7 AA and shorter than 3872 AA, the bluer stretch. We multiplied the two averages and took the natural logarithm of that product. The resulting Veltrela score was 4.6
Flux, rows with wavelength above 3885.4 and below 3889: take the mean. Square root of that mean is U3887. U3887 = 3.6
